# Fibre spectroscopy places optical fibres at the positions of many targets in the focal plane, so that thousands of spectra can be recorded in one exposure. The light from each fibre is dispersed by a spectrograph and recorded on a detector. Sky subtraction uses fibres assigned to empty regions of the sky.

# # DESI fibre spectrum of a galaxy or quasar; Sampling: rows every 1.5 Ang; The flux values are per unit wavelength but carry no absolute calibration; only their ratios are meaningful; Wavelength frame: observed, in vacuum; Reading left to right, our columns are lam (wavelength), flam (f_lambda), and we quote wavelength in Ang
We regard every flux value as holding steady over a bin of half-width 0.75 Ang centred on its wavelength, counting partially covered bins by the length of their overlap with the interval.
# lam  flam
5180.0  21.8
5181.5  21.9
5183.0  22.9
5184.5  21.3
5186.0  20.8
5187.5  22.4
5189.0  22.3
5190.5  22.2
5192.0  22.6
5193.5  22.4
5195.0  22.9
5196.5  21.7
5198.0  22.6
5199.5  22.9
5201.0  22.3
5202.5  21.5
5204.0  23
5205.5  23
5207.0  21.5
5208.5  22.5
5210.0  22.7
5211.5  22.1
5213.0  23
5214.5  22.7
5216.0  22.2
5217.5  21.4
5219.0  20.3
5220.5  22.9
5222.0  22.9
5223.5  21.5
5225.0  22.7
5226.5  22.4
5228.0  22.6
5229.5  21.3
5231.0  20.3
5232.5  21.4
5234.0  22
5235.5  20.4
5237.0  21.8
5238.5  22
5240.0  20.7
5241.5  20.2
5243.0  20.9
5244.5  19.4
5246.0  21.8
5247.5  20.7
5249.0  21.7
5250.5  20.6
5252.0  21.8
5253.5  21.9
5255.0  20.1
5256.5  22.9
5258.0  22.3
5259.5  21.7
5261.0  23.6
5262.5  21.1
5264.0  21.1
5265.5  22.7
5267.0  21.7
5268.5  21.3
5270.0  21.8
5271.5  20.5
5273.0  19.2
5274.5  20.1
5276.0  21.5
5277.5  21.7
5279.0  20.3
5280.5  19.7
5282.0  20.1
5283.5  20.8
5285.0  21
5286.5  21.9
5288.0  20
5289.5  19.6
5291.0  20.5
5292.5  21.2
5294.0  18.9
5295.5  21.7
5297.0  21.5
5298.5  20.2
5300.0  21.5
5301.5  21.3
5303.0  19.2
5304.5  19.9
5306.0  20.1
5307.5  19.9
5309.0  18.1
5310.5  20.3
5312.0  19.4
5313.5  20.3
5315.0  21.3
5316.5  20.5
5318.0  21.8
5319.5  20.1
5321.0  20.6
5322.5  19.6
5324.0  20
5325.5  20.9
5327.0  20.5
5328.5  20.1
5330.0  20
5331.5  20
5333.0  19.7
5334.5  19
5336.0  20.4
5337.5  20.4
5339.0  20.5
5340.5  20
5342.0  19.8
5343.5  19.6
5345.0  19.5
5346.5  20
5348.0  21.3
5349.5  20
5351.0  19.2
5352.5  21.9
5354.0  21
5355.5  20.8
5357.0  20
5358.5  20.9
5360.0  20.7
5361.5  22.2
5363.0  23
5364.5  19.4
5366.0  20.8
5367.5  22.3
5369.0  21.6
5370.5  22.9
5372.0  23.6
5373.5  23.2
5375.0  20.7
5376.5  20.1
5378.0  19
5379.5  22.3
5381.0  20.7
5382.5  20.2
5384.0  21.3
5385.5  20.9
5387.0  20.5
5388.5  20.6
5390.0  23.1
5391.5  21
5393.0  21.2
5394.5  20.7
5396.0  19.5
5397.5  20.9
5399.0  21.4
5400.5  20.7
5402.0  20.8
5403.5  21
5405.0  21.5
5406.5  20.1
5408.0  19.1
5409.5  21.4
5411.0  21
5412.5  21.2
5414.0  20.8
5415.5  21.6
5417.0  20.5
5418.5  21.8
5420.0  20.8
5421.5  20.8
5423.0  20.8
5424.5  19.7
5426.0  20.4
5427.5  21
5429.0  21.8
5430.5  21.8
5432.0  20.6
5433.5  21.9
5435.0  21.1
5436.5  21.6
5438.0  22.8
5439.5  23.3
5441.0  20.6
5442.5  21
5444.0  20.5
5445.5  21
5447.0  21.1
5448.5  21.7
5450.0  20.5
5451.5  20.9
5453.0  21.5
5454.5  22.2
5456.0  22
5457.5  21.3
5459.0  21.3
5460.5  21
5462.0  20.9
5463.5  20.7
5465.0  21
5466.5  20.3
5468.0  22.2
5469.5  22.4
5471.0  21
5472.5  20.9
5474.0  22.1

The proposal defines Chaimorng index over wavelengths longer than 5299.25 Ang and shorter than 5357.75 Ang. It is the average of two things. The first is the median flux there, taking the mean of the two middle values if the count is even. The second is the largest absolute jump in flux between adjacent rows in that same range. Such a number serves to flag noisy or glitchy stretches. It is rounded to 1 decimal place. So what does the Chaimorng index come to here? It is 11.4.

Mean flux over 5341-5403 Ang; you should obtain 21.0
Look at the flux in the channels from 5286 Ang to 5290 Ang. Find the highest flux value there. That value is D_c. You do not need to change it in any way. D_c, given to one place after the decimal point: 21.9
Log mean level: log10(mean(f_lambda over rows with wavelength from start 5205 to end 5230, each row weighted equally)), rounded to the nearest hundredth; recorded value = 1.35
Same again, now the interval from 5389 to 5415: 1.32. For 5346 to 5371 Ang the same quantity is 1.32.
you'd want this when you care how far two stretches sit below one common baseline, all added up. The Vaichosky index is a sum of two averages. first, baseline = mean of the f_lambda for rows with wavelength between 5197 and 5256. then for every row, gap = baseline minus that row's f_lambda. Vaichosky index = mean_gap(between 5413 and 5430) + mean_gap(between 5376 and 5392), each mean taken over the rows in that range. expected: 1.7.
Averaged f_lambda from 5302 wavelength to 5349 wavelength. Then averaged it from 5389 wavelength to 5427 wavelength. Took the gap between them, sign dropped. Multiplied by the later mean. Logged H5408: 16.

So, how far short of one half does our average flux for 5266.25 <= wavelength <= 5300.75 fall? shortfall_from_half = -20.2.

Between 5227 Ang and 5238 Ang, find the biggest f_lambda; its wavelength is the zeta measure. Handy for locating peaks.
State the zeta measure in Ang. 5228.0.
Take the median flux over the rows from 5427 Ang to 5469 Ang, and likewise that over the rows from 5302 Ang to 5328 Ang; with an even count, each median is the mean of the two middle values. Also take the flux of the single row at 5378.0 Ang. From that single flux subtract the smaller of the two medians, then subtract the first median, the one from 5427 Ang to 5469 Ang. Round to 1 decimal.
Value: -22.2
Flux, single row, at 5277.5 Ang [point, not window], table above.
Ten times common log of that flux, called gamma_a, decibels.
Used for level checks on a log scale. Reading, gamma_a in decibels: 13.4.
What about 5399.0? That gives 13.3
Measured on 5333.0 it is 12.9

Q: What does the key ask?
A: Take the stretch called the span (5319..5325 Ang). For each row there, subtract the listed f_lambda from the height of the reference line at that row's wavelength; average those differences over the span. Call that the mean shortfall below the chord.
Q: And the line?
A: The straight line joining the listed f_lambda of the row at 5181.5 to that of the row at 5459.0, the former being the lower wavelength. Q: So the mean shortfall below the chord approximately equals 1.5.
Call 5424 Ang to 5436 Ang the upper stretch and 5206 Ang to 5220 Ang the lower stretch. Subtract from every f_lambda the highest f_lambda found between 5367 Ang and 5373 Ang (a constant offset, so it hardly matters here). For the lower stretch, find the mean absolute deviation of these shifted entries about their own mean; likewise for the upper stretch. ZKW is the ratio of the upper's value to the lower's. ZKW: 0.94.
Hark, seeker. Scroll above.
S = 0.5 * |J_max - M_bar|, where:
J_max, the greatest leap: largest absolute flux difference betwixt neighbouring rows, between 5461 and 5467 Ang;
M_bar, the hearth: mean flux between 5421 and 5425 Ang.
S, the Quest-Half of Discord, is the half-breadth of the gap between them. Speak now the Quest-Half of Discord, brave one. 9.9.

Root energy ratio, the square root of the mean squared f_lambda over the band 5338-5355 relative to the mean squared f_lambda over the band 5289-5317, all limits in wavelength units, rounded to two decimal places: 1.00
